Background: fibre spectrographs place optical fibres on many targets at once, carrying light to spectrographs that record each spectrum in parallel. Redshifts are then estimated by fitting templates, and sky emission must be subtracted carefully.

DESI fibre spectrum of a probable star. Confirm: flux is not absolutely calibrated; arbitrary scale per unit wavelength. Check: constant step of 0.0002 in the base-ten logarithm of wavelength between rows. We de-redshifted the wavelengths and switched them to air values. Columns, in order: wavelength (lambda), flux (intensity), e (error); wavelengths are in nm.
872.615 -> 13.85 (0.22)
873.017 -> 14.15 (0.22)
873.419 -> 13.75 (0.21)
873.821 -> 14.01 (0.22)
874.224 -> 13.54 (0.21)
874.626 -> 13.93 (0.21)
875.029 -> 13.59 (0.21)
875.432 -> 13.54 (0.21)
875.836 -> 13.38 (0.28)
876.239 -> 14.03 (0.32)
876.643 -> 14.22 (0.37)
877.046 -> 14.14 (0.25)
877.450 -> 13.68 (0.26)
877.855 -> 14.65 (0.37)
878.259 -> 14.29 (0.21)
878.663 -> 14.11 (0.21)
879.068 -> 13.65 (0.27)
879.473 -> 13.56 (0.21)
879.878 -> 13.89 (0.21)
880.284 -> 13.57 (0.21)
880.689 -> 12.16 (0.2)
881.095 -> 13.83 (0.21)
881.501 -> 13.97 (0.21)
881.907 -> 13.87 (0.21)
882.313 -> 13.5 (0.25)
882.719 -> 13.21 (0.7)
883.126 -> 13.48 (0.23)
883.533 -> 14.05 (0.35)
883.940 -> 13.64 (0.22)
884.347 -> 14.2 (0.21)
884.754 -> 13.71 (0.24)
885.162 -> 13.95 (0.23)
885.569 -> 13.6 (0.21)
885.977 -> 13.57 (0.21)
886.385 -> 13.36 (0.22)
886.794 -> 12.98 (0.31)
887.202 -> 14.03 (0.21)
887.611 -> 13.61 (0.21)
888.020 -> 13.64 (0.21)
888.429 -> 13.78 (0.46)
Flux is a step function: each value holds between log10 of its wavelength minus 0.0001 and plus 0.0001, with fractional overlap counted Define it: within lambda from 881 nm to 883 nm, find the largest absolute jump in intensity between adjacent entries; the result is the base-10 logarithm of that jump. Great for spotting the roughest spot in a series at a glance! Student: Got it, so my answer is -0.43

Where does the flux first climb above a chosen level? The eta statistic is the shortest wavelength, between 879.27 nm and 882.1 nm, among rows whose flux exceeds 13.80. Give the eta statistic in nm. 879.878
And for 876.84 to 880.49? 877.046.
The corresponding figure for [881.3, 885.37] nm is 881.501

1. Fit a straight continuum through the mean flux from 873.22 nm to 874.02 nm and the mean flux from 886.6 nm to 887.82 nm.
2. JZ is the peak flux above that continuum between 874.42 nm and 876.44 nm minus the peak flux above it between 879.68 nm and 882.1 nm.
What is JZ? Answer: -0.1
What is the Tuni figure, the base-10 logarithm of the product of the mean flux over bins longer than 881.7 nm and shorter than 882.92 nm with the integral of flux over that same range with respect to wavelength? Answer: 2.35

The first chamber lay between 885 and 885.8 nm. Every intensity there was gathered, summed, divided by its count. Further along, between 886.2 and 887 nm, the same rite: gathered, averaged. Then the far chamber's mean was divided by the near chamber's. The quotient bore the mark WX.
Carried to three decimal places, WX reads 0.956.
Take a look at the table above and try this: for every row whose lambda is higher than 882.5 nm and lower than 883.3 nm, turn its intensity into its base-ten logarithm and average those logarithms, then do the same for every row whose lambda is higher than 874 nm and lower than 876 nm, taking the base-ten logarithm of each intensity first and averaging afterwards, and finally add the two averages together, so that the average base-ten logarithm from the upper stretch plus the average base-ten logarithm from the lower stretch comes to 2.26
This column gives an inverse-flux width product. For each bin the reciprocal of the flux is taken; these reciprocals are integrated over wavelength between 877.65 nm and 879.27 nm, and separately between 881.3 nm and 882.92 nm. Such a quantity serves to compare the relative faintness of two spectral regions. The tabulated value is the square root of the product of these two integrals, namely 0.117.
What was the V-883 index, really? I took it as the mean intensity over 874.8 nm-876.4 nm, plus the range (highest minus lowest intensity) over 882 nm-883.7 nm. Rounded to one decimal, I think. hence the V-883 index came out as 14.5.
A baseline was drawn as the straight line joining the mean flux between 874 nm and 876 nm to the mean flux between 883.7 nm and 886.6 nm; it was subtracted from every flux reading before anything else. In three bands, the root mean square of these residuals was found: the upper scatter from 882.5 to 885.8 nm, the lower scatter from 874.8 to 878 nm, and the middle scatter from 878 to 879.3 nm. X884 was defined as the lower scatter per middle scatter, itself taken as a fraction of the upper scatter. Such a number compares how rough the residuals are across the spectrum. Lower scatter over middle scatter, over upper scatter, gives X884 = 3.5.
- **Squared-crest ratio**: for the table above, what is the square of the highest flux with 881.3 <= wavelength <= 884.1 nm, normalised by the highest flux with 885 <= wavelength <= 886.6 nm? 14.2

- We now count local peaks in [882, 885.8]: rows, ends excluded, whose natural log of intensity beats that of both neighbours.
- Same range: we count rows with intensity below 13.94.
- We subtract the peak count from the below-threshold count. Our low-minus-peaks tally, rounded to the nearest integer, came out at 3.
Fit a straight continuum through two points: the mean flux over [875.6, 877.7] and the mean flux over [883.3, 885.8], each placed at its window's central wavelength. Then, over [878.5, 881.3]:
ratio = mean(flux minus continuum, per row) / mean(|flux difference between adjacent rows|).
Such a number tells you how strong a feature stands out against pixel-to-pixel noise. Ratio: -0.5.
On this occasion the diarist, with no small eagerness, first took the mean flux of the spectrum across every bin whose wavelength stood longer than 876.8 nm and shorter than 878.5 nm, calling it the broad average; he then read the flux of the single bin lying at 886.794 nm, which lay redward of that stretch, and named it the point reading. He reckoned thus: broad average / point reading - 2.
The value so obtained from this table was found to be -0.91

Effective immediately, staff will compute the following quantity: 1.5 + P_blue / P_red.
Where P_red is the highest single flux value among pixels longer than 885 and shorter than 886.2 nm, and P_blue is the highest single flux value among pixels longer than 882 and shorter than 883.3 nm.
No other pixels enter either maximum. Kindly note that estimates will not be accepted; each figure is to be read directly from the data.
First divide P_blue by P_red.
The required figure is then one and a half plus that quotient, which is 2.47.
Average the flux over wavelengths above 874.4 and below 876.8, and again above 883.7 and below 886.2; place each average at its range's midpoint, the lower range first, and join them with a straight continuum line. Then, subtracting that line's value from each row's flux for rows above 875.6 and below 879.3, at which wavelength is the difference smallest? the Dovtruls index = 875.836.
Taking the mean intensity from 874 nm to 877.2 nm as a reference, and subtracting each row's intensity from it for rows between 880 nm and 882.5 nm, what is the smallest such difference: -0.2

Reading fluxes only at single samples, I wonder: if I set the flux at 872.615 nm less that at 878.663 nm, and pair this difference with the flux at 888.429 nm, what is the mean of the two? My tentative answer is 6.76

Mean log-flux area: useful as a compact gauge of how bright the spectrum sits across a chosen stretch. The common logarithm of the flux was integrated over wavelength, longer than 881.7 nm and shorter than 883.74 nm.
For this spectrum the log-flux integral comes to 2.31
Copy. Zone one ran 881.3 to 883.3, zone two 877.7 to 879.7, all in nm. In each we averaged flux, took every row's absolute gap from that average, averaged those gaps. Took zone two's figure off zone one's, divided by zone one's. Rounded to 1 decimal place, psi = -0.4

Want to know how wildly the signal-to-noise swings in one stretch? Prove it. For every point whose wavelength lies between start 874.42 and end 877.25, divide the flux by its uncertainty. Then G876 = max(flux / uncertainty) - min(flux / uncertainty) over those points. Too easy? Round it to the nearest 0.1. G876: 27.9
